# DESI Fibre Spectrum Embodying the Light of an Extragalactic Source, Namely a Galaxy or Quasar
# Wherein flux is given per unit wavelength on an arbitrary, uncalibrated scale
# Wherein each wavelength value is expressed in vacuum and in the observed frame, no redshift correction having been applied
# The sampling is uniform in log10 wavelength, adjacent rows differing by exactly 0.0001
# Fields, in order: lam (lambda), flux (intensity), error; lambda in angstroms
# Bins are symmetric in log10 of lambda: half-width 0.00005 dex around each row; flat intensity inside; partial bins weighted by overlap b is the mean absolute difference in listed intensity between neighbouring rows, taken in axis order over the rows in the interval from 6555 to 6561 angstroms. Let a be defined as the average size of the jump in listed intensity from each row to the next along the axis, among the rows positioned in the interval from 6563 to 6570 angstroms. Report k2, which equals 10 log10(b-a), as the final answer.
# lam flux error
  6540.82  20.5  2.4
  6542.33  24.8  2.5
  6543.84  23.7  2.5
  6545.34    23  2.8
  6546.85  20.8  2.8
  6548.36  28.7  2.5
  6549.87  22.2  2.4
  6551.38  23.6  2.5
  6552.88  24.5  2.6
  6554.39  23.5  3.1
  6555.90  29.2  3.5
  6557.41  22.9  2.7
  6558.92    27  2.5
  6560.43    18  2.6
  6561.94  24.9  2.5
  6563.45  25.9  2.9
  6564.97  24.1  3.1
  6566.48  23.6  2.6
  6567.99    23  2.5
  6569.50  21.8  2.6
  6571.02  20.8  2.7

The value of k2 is 7.4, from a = 1.0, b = 6.5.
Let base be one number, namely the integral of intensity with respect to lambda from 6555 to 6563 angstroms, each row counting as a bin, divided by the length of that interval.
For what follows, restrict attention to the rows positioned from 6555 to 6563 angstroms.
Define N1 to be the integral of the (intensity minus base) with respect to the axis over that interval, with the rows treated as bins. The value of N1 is 0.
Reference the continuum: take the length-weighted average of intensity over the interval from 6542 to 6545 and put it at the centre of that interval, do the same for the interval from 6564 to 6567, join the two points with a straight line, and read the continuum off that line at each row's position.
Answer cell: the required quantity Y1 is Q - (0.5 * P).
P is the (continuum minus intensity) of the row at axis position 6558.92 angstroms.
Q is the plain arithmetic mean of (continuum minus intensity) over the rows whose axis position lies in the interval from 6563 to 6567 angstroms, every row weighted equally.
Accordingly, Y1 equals 0.9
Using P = -3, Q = -0.57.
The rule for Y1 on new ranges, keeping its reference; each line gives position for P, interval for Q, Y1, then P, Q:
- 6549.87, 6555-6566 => -1.5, 2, -0.60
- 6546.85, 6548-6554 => -2.4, 3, -0.74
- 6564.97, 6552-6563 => -0.2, 0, -0.30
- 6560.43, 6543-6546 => -2.3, 6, 0.68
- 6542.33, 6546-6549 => -0.4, -1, -0.73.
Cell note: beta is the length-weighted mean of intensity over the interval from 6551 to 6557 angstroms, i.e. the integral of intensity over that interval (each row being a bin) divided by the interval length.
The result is 25.2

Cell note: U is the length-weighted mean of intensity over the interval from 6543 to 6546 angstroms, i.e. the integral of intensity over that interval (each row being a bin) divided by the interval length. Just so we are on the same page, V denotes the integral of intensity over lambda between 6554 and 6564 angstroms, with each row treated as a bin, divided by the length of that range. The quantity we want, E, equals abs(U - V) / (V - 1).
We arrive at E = 0.045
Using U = 23.4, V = 24.5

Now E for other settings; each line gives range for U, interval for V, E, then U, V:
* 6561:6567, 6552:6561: 0.005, 24.4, 24.3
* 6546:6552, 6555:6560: 0.079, 23.8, 25.7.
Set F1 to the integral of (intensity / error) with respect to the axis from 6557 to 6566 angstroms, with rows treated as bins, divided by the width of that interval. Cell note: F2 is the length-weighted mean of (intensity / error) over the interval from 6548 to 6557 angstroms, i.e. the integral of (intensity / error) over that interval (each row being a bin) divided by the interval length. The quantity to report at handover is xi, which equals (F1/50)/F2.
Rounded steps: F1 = 8.8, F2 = 9.13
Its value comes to 0.0193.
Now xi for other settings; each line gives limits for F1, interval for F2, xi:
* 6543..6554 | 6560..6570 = 0.0212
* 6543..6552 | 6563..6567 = 0.0216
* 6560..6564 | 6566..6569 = 0.0192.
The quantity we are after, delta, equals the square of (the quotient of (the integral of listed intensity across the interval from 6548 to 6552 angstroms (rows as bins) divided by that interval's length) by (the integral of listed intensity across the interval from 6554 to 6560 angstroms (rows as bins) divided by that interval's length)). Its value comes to 0.93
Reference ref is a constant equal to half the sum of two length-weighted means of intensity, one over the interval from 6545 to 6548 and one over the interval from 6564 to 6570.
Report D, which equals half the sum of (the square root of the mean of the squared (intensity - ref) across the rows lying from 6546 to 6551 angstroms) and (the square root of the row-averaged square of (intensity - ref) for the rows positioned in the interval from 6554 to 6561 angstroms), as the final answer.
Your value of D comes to 3.8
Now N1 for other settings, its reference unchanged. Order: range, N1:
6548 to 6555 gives -1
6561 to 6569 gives -3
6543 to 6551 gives -6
